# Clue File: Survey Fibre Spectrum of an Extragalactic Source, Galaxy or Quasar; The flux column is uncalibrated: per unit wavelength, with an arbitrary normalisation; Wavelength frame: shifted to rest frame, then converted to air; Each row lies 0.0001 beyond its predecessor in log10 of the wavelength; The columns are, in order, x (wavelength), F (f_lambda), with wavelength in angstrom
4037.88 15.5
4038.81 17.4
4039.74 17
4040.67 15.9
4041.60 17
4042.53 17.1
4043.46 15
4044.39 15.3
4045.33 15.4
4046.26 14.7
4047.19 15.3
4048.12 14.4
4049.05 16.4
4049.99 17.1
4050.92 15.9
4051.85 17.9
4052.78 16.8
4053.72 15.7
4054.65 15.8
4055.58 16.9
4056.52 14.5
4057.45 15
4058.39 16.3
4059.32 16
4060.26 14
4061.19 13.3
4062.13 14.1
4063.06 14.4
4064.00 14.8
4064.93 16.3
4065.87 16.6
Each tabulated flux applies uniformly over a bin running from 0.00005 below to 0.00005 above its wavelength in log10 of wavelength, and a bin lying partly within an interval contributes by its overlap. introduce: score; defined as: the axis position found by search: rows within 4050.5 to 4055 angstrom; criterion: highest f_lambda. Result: 4051.85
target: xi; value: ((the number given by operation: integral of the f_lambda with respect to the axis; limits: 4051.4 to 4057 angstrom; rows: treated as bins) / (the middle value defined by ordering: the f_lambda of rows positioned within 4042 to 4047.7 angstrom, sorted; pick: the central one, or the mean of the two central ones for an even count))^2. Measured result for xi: 35.4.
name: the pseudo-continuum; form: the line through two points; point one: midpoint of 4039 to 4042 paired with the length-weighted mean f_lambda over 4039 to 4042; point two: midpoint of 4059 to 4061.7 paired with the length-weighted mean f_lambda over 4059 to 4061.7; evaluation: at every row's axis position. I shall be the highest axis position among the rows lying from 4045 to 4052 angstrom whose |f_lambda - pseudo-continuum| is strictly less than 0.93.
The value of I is 4050.92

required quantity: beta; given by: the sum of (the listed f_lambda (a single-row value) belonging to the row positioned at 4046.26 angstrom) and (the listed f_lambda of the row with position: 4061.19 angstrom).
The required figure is 28.0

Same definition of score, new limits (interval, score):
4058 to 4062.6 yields 4058.39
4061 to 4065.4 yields 4064.93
